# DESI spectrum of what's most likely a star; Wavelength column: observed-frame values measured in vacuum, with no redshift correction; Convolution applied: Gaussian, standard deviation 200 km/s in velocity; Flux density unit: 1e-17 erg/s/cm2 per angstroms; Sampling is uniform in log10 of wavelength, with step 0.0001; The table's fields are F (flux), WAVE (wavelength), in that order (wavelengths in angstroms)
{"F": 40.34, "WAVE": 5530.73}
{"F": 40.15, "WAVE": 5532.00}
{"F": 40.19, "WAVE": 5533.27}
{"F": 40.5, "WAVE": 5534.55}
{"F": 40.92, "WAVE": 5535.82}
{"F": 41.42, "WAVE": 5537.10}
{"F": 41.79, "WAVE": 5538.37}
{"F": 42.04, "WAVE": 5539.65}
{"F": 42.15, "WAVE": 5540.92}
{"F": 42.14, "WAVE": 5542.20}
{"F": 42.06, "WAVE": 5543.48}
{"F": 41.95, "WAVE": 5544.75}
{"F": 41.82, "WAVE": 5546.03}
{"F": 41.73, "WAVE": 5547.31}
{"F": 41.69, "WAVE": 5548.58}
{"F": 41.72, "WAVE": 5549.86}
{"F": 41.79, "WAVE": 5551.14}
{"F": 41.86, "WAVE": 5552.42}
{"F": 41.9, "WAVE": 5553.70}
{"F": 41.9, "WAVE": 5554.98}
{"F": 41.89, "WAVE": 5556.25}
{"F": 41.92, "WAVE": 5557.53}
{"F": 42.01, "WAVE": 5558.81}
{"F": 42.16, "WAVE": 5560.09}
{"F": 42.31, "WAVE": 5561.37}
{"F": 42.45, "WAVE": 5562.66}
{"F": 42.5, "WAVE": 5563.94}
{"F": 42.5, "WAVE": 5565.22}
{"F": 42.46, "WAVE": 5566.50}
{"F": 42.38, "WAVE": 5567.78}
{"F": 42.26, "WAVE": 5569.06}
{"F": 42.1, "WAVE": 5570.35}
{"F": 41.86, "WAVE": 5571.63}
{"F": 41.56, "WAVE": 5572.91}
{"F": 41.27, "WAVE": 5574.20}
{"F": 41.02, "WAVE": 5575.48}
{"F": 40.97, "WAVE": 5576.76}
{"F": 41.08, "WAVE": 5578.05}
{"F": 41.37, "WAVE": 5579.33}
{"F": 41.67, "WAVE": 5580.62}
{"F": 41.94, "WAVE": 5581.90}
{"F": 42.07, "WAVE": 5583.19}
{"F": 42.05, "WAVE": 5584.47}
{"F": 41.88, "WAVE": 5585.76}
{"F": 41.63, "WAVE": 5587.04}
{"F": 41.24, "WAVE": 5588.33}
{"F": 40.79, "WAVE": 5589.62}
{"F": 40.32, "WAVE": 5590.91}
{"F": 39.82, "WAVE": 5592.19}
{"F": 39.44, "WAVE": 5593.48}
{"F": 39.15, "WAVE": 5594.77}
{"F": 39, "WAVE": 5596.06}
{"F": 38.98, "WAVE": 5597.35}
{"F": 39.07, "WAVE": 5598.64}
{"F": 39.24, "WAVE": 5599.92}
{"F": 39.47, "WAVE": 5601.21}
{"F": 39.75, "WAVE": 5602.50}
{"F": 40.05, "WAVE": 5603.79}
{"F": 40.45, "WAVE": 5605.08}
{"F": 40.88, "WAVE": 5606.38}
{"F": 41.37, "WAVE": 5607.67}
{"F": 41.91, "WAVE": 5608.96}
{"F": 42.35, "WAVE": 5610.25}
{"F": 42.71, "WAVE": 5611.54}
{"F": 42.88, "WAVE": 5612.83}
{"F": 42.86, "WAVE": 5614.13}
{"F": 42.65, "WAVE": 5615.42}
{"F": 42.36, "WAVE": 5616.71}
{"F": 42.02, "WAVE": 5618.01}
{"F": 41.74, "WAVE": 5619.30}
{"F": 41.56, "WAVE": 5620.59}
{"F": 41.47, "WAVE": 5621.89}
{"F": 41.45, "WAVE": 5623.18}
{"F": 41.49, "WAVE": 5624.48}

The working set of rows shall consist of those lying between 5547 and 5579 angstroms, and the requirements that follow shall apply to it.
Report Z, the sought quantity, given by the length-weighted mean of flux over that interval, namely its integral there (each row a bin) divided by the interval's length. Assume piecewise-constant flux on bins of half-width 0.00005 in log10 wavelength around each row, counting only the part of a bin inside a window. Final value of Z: 41.9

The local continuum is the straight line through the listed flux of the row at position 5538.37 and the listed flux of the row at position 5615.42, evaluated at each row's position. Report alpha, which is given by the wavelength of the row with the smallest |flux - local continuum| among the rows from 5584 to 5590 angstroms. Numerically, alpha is 5584.47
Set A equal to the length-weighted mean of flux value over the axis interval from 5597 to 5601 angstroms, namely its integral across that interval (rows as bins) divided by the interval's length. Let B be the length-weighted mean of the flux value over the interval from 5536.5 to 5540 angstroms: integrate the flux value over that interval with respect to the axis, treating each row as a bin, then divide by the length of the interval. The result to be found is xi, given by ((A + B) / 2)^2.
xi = 1639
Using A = 39.22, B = 41.7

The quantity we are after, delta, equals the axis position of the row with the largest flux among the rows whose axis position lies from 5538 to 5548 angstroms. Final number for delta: 5540.92 angstroms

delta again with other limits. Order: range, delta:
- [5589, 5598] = 5589.62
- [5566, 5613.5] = 5612.83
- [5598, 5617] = 5612.83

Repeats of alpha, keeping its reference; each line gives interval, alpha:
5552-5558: 5553.70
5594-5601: 5599.92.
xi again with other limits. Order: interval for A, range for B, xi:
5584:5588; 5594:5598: 1632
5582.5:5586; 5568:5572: 1767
